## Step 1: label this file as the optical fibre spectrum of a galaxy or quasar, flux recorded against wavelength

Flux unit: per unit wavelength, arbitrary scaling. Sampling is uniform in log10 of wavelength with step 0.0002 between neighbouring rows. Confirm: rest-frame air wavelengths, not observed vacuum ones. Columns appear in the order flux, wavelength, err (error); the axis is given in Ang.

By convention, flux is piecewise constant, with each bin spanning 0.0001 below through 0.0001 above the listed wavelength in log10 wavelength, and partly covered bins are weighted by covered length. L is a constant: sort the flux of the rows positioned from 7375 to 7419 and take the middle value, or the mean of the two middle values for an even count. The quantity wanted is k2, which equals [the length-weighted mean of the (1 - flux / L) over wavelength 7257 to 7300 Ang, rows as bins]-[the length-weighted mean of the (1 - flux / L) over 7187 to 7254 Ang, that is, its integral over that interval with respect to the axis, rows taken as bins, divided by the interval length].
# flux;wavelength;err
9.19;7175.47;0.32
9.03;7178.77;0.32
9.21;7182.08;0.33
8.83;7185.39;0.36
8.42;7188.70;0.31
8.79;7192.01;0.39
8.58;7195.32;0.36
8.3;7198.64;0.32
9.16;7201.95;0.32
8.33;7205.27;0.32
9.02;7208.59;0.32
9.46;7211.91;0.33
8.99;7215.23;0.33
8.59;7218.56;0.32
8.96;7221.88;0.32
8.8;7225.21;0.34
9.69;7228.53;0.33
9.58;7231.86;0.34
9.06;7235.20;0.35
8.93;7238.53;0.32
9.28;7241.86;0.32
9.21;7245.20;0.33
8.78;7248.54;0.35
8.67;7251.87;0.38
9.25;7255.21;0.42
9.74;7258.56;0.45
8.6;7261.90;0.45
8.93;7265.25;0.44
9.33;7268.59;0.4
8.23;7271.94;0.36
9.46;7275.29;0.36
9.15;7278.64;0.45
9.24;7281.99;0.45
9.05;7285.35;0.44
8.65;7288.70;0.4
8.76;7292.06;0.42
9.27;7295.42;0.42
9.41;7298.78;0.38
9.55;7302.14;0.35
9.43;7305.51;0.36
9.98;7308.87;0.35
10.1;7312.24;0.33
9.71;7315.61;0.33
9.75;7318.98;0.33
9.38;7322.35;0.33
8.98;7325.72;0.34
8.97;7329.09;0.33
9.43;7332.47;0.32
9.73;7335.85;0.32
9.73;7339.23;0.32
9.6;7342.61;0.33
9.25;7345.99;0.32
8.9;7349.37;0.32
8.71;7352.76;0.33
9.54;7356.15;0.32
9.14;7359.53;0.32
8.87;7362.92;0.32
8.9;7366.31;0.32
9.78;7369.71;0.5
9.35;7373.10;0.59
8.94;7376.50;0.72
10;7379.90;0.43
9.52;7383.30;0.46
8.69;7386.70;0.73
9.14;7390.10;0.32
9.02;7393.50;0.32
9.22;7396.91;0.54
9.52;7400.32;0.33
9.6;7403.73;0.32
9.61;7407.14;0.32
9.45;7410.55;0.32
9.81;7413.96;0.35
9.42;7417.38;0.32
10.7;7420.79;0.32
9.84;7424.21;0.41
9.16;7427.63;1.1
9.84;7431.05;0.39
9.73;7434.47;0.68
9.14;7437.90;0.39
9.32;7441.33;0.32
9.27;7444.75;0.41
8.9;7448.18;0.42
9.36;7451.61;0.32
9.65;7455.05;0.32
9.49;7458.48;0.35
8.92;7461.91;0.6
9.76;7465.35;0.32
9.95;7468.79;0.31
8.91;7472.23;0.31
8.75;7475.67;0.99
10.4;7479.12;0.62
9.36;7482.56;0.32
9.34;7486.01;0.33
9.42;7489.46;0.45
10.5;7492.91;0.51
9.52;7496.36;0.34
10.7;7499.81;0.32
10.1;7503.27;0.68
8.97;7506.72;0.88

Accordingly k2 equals -0.01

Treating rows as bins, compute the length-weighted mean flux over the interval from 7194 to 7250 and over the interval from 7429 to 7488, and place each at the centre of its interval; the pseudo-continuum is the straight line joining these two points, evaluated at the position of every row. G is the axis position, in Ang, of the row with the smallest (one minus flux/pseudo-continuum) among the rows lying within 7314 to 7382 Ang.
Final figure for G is 7379.90 Ang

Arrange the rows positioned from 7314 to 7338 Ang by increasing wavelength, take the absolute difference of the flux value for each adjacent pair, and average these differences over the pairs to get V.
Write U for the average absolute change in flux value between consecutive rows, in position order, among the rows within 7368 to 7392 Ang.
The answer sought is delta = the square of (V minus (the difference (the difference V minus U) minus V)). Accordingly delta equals 0.8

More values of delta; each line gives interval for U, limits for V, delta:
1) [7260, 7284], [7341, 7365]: 1.0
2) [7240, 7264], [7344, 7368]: 0.7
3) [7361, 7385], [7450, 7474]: 1.1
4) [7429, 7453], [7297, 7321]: 0.3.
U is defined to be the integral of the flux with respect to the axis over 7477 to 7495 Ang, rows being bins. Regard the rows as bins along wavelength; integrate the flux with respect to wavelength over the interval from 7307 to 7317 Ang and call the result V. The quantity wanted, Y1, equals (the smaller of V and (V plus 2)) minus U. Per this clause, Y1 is -77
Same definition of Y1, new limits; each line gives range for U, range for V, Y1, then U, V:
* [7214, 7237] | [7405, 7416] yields -103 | 209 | 106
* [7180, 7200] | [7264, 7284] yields 7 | 174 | 181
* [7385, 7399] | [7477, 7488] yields -20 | 126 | 106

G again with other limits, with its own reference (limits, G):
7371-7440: 7420.79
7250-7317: 7312.24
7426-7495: 7492.91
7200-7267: 7228.53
